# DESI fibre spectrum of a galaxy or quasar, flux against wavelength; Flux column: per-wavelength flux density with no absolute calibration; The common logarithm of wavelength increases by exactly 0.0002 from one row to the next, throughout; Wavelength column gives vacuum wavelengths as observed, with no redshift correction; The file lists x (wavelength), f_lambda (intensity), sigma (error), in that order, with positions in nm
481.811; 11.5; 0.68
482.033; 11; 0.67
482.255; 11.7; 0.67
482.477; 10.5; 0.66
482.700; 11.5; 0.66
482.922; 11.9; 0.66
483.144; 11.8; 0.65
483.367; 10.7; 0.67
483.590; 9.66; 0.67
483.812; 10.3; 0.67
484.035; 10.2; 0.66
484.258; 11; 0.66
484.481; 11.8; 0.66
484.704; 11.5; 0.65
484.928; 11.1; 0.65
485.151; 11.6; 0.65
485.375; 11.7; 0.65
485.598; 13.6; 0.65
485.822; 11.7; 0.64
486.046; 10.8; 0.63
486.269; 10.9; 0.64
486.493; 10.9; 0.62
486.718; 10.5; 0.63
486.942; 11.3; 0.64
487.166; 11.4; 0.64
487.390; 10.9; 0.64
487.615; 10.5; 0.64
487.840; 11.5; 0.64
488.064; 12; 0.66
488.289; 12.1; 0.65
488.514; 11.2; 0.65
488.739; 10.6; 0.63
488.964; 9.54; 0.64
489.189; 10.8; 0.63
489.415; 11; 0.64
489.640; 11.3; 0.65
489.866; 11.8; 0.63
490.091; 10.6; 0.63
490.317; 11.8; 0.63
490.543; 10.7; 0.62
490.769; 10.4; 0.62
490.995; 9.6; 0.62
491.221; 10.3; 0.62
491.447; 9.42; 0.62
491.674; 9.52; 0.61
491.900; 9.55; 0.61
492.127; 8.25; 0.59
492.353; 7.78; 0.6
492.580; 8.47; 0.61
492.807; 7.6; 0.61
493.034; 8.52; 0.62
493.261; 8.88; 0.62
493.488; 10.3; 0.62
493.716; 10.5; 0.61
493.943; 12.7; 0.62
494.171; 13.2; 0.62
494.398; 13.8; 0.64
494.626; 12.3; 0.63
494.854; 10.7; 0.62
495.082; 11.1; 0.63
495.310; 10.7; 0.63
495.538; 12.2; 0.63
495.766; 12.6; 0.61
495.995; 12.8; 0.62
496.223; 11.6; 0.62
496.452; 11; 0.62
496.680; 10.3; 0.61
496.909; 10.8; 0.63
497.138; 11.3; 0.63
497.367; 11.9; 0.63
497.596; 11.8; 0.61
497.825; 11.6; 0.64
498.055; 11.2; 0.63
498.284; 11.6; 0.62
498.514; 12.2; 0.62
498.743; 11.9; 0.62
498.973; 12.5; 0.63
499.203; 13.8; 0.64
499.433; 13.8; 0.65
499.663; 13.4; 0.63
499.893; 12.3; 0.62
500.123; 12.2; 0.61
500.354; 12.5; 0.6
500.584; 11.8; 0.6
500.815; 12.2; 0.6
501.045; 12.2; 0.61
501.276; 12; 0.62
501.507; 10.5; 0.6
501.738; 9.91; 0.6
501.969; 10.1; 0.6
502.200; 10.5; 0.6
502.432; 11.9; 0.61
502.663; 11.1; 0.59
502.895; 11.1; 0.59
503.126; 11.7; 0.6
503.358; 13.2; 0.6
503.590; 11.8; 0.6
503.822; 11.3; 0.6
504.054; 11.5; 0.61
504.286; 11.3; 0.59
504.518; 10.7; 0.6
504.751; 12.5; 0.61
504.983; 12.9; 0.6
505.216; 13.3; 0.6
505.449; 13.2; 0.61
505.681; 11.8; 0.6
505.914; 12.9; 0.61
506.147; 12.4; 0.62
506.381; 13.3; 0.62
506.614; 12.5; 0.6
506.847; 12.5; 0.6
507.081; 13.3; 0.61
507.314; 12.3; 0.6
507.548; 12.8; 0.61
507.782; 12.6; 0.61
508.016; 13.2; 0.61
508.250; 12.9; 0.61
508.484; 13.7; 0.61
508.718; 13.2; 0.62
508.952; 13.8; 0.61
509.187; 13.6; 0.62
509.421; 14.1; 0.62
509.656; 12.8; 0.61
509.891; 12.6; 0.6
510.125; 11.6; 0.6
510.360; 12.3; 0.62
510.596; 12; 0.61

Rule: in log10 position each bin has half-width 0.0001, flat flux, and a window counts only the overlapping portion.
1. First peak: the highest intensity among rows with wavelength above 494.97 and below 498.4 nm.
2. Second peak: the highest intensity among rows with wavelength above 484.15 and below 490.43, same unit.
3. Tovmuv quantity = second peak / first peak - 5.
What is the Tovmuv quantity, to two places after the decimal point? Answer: -3.94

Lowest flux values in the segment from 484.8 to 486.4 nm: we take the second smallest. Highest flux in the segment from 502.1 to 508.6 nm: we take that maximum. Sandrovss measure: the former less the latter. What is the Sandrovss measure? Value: -2.8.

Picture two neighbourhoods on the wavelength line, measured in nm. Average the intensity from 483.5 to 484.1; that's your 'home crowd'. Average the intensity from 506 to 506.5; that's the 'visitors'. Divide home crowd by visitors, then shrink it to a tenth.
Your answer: 0.078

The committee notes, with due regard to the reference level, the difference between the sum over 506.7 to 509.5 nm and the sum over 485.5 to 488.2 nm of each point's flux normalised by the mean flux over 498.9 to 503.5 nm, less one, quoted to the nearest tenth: 1.8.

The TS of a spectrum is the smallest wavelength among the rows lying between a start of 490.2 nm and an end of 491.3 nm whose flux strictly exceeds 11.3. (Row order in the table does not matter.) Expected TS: 490.317 nm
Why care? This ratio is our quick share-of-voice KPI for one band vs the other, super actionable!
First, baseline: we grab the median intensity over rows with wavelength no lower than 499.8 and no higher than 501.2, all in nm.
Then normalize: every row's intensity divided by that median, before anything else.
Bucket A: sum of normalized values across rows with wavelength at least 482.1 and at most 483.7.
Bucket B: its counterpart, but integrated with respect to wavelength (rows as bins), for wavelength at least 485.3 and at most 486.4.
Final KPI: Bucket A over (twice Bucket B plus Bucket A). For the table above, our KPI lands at 0.75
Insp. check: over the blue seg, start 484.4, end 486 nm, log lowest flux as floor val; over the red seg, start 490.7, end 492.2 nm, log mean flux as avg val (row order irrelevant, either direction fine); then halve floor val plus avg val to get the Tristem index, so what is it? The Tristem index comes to 10.3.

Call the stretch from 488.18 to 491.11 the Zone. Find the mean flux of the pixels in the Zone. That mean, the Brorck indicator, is 10.9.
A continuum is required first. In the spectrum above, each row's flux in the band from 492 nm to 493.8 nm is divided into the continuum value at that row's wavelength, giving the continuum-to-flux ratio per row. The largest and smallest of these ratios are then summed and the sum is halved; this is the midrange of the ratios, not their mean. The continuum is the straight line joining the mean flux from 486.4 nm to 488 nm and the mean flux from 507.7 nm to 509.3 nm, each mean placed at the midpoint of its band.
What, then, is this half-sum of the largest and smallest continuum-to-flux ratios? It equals 1.32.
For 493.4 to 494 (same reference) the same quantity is 1.03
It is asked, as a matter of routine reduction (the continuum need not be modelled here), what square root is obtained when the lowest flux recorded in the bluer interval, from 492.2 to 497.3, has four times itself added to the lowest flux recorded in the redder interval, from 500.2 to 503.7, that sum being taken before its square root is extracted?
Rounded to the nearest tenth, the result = 6.3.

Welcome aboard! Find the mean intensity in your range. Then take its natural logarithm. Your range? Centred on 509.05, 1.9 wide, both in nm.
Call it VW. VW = 2.59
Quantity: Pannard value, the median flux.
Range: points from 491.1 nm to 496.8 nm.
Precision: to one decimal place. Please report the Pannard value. 10.5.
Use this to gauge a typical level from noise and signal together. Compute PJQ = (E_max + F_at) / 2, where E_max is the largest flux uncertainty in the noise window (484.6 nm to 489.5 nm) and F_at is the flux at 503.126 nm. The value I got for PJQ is 6.18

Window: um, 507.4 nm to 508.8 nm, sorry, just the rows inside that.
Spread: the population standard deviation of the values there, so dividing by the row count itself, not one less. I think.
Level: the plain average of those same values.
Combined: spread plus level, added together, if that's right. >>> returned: 13.4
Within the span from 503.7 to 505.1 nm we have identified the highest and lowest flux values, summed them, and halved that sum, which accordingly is 11.8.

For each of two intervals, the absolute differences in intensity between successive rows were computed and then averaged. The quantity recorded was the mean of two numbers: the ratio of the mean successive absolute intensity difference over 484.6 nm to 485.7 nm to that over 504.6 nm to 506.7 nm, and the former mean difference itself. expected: 0.88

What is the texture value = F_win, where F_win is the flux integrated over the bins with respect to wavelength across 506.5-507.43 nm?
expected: 12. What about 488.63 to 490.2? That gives 17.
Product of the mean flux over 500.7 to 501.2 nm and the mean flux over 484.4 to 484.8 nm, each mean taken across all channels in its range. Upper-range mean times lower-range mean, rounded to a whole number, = 142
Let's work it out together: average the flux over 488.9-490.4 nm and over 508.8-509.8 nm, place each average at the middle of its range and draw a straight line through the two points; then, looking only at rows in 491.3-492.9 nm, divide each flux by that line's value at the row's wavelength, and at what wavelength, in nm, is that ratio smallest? 492.807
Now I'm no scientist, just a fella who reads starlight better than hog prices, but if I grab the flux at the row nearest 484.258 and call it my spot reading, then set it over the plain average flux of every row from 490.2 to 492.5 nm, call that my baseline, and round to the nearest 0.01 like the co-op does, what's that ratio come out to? 1.13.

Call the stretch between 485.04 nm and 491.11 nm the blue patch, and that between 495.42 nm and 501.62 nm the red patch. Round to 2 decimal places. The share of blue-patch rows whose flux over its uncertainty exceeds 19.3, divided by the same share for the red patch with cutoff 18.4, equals 0.05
